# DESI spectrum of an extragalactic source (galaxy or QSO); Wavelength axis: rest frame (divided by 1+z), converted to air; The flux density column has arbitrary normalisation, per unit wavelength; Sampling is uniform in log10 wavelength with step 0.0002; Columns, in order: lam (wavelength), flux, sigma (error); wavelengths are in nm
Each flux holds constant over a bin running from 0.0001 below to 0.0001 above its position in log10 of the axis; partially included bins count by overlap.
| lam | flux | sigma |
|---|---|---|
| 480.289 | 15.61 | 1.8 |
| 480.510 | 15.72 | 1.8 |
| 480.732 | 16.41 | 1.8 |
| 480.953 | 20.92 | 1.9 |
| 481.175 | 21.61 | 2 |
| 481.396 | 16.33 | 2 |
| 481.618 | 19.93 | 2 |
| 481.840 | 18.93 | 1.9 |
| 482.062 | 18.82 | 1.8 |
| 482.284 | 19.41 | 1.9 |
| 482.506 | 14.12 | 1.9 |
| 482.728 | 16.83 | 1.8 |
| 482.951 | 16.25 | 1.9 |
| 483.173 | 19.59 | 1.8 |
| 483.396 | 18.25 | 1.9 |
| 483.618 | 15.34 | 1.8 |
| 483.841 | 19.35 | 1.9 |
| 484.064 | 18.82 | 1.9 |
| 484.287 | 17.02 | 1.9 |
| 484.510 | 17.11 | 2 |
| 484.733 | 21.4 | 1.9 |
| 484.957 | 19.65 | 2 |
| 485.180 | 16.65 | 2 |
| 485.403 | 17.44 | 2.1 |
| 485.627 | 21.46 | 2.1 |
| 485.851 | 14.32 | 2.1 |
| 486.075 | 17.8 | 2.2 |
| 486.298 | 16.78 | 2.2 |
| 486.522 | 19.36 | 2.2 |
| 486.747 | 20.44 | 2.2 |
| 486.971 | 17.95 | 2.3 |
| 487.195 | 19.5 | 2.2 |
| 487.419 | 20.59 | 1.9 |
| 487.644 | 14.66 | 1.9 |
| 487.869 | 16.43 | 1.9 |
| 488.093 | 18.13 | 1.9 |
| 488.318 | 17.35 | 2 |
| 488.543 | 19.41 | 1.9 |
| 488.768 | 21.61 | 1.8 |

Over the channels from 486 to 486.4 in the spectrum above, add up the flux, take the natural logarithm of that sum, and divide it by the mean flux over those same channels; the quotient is 0.205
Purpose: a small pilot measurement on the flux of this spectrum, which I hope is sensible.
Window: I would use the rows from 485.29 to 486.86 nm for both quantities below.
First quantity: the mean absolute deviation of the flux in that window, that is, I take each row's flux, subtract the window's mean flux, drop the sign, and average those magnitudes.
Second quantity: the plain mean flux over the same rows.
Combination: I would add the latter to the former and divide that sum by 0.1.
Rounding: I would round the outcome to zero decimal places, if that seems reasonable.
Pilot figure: 201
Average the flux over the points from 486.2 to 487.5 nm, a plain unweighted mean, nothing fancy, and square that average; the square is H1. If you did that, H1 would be 365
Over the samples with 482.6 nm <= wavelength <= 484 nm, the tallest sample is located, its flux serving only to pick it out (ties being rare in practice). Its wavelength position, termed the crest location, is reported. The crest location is 483.173 nm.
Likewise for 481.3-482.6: 481.618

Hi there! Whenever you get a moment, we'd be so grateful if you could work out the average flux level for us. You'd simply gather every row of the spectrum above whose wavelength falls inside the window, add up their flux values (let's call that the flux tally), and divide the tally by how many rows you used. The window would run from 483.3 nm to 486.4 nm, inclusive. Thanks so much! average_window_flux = 18.0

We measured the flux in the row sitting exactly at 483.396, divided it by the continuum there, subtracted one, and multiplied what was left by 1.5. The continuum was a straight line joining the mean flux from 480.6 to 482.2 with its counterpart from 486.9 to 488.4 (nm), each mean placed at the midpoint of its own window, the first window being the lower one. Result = -0.03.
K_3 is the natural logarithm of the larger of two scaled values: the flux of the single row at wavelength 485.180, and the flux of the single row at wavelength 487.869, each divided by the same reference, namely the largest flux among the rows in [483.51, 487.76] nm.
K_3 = -0.25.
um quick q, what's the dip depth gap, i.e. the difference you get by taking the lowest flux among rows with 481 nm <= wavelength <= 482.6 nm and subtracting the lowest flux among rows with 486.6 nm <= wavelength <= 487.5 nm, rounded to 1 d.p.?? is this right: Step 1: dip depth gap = -3.8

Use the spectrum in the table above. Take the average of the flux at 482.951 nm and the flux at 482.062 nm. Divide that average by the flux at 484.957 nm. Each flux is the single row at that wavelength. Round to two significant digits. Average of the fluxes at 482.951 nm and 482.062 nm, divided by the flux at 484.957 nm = 0.89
